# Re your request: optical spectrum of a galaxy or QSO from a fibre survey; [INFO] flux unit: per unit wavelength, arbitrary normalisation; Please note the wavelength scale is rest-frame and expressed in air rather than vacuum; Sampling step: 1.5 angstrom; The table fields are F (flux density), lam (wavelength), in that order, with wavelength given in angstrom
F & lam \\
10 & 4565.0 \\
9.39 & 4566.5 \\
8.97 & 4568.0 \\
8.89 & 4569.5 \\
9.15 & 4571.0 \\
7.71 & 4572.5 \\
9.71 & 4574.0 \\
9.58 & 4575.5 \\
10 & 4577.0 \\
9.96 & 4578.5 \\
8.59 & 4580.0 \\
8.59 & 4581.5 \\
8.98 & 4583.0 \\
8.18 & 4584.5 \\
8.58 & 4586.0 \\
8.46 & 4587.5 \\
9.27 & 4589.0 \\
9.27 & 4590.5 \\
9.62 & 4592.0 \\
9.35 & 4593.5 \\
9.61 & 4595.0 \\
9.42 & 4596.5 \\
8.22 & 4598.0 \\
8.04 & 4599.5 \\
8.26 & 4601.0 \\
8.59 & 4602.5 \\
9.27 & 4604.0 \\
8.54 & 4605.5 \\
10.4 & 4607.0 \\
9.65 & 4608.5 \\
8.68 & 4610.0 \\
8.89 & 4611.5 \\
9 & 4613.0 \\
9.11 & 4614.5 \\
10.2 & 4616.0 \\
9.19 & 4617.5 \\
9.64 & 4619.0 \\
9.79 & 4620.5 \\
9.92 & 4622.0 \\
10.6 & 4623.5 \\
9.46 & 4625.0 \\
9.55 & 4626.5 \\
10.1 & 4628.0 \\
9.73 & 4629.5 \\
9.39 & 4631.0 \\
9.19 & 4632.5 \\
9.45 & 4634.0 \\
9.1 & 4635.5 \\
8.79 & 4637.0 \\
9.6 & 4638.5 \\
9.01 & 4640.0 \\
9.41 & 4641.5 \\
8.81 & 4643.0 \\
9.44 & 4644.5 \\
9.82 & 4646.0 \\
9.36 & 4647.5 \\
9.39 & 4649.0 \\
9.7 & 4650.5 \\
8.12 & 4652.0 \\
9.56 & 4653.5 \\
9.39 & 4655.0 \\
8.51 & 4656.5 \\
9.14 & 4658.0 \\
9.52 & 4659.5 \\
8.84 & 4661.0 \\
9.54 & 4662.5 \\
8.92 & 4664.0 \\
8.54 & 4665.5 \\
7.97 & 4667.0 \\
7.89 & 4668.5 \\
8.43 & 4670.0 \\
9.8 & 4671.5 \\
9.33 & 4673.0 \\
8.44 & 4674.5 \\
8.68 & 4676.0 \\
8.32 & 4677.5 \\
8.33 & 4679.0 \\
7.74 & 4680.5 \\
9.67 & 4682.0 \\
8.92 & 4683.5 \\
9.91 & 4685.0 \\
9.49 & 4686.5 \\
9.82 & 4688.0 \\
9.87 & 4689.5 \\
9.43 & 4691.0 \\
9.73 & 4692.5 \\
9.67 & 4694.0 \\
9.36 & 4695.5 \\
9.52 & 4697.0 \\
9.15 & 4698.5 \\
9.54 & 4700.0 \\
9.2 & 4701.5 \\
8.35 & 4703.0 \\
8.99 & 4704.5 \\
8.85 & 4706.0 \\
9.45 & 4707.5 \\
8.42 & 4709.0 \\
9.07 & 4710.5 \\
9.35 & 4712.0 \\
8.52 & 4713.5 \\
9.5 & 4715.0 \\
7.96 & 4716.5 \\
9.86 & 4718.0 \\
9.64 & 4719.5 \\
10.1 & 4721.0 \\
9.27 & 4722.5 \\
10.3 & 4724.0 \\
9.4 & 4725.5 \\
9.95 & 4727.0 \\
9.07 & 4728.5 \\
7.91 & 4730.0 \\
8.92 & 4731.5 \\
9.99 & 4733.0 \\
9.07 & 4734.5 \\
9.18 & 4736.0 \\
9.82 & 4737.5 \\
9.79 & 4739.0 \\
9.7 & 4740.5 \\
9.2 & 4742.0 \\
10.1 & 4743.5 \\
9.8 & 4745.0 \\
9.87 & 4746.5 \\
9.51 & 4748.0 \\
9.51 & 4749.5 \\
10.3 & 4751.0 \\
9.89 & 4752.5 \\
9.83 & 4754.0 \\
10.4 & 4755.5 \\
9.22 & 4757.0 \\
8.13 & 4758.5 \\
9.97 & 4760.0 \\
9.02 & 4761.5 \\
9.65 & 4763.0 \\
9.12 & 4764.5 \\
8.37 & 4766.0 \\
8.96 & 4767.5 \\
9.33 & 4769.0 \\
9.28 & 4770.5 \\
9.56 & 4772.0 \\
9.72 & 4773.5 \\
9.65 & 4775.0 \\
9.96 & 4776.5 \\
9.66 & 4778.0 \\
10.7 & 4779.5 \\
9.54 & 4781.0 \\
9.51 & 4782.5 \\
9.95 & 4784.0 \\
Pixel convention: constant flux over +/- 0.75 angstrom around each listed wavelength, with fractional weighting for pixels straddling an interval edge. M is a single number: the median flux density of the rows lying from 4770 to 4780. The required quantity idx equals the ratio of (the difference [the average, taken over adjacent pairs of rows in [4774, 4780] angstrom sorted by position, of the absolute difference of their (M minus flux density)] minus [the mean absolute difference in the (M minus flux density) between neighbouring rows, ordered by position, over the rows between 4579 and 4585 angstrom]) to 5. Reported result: 0.03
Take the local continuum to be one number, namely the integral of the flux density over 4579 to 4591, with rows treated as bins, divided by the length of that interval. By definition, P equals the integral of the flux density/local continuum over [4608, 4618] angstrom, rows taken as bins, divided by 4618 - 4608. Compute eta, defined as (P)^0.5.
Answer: 1.03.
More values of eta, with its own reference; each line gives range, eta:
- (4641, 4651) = 1.04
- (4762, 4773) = 1.02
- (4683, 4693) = 1.05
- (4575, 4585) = 1.02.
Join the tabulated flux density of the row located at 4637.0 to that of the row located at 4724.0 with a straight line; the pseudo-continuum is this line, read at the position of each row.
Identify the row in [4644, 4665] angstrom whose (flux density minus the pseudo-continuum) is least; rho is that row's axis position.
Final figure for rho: 4652.0 angstrom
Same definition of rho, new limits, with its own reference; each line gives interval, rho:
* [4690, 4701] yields 4698.5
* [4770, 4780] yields 4770.5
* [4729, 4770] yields 4758.5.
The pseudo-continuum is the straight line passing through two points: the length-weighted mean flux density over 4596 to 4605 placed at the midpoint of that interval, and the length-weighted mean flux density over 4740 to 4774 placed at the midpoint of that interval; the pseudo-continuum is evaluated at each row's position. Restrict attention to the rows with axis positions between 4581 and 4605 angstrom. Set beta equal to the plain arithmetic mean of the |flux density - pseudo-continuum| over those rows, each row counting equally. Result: 0.51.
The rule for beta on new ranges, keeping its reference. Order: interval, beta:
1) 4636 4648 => 0.45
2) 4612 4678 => 0.64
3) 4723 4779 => 0.45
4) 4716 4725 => 0.68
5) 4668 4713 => 0.50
